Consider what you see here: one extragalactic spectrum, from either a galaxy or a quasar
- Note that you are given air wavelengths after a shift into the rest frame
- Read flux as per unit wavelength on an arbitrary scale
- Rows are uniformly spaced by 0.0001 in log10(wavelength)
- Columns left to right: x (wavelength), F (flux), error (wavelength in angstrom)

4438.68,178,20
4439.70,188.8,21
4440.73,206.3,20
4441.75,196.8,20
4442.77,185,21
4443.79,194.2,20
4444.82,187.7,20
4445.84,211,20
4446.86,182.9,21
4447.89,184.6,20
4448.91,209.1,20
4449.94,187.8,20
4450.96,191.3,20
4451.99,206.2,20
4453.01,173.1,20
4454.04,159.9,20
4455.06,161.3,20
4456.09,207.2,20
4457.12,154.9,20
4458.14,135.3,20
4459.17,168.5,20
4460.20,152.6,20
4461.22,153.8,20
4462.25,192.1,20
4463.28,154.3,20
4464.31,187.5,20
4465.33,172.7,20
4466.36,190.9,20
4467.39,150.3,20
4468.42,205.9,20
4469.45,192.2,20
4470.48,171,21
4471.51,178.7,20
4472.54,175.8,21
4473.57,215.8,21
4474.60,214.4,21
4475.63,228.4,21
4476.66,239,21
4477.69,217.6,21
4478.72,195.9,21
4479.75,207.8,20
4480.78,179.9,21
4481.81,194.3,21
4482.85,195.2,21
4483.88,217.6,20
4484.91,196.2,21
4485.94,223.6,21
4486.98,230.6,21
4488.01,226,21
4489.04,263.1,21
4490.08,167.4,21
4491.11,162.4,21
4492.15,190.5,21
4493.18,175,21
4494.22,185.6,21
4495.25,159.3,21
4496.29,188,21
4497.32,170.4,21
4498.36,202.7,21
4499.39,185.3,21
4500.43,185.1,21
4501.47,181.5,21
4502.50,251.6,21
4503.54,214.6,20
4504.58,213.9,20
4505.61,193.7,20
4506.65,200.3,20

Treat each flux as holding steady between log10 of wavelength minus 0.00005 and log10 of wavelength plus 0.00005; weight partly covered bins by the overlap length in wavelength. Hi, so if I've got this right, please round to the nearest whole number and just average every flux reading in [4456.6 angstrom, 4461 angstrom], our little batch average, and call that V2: 153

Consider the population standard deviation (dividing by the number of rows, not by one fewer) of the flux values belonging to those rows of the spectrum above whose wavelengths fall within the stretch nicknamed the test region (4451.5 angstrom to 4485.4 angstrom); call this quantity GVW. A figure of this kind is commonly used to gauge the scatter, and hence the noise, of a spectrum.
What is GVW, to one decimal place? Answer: 25.1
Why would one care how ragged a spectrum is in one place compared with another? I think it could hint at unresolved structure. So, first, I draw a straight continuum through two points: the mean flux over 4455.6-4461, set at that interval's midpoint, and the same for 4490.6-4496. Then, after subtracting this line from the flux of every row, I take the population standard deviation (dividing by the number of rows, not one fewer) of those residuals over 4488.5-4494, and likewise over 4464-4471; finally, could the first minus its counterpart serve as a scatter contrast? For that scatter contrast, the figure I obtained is 20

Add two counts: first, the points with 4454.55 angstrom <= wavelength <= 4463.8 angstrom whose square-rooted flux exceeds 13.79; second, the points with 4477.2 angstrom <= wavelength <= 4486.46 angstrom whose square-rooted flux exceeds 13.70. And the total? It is 10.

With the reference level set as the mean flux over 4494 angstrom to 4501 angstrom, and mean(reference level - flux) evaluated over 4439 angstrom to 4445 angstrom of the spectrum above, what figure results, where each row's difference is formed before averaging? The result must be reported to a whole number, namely -11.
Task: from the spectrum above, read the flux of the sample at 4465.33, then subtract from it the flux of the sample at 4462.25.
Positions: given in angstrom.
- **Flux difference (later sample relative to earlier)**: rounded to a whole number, -19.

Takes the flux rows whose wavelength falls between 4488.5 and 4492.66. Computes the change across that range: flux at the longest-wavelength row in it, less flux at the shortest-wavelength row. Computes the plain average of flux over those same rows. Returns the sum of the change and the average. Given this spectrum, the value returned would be 123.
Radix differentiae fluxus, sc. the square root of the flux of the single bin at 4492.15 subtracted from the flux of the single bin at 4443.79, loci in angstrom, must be 1.9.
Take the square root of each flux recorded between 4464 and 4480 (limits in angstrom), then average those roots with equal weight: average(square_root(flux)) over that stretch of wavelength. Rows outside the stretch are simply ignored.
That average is 14.0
